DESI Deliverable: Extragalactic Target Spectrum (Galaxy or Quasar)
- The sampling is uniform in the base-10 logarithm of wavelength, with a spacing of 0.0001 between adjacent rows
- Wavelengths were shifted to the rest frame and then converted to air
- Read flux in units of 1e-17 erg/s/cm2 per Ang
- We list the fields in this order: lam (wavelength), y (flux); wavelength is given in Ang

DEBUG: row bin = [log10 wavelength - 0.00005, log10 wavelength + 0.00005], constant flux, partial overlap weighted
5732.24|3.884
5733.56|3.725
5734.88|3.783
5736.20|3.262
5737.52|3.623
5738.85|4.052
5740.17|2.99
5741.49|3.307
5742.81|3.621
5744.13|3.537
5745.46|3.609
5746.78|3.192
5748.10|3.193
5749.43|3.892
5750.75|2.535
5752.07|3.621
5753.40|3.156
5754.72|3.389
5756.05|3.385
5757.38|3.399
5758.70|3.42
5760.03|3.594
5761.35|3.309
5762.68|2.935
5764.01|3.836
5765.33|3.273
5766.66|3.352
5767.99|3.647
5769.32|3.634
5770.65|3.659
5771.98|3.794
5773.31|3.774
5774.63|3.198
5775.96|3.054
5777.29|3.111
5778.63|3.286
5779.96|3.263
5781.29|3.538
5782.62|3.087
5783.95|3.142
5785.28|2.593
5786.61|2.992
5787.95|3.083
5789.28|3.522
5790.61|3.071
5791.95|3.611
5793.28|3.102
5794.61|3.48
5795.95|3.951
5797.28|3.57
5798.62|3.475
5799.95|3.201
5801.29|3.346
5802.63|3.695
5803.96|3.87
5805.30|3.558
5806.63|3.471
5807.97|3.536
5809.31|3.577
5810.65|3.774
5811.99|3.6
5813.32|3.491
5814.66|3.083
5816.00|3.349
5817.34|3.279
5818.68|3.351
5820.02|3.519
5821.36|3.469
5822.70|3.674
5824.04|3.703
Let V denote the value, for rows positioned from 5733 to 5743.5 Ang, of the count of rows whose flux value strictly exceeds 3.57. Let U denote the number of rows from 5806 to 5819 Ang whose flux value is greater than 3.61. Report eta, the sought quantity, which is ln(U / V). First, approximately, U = 1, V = 5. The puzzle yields -1.6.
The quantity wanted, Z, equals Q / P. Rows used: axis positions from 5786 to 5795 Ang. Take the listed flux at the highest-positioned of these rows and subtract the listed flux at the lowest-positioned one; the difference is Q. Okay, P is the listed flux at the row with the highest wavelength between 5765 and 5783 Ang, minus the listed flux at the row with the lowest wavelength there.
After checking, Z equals -2.6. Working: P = -0.2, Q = 0.5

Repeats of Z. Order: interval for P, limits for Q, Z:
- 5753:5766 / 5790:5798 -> 4.3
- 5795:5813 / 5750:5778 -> -1.6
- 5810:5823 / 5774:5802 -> -1.5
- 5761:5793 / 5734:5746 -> -0.6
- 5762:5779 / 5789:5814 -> -0.1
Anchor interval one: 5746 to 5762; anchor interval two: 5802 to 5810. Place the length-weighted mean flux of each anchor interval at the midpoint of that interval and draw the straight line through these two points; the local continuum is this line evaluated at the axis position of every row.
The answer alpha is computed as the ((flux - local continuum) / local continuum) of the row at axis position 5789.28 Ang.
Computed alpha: 0.00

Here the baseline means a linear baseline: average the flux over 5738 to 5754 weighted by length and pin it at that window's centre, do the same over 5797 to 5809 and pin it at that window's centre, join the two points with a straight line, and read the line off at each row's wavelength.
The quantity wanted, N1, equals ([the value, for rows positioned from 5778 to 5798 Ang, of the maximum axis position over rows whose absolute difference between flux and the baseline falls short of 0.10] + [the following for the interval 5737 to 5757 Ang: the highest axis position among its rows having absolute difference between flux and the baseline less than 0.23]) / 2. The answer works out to 5776.7 Ang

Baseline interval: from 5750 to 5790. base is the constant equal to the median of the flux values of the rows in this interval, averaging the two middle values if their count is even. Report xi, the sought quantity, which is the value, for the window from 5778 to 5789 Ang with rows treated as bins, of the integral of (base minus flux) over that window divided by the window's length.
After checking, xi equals 0.19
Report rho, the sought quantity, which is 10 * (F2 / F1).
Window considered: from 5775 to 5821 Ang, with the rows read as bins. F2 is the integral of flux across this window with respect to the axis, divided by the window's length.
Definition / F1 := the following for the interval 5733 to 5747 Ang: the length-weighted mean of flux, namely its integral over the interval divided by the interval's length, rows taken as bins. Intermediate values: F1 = 3.53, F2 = 3.37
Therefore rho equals 9.6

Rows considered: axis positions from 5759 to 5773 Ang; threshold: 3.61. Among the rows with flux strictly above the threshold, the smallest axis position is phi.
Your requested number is 5764.01 Ang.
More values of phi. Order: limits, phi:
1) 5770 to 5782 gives 5770.65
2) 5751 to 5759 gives 5752.07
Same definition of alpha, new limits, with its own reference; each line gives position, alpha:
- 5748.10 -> -0.04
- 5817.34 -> -0.11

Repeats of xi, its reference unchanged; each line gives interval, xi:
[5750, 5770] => -0.04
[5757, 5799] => -0.04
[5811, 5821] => -0.07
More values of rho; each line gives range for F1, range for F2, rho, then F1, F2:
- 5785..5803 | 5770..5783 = 10.1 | 3.34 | 3.38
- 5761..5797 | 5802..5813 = 10.9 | 3.35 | 3.63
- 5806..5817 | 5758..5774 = 10.1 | 3.48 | 3.52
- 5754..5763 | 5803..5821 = 10.4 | 3.36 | 3.50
